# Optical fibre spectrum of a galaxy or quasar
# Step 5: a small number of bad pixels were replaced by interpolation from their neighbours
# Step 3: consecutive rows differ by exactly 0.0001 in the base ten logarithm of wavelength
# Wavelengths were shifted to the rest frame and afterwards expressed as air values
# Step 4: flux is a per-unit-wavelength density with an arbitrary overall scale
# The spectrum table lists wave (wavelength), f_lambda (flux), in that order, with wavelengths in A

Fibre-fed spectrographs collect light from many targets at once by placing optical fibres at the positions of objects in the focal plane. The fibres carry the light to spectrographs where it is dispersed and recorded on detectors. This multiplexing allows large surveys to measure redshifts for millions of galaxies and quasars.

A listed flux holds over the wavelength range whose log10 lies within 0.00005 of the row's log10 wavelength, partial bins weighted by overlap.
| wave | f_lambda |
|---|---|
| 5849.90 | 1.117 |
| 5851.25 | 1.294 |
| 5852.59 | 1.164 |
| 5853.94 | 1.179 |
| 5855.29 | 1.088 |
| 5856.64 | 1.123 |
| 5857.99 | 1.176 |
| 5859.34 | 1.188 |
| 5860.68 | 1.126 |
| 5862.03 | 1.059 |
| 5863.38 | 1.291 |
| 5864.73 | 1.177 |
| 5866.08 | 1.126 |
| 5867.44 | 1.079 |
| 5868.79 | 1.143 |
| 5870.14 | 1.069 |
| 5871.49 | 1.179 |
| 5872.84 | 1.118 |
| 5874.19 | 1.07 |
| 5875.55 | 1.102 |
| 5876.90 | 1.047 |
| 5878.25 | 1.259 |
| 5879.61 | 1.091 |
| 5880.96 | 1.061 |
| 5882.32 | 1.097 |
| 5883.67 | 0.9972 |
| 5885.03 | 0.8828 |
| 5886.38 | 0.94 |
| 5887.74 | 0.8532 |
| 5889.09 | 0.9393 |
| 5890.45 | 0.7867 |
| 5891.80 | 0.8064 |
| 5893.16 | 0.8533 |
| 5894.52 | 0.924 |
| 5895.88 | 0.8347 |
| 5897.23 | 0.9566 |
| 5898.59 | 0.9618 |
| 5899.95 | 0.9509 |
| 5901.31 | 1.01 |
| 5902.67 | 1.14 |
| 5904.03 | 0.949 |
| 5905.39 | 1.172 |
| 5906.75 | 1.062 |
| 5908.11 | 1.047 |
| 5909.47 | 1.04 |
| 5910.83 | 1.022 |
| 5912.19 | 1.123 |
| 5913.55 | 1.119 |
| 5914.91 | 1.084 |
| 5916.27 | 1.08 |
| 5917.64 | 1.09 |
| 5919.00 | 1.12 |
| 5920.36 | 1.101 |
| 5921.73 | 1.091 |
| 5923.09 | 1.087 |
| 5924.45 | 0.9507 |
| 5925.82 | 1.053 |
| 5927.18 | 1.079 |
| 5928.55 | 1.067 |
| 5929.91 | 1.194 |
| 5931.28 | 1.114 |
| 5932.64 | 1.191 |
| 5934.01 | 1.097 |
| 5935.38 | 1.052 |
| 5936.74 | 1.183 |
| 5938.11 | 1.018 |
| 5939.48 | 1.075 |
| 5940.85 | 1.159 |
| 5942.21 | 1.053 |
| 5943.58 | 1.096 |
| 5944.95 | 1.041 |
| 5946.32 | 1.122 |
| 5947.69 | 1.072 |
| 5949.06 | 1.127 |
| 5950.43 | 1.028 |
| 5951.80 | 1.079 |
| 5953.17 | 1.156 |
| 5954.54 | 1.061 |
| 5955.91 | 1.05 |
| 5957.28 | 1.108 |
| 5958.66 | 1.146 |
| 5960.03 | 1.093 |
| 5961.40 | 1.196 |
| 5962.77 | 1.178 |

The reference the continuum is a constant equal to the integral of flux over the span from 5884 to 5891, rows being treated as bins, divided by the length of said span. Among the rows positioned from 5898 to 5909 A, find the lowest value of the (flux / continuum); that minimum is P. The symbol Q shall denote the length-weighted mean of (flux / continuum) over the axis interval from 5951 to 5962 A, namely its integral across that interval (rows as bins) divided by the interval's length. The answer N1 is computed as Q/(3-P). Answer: 0.647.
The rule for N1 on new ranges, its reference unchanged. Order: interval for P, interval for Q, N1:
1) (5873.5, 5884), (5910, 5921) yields 0.656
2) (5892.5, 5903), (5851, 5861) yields 0.637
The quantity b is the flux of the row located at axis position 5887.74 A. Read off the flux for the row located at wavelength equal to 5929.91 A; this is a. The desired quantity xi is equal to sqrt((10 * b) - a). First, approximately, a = 1.194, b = 0.8532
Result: 2.71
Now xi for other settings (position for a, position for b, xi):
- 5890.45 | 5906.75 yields 3.14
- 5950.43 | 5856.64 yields 3.19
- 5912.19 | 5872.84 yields 3.17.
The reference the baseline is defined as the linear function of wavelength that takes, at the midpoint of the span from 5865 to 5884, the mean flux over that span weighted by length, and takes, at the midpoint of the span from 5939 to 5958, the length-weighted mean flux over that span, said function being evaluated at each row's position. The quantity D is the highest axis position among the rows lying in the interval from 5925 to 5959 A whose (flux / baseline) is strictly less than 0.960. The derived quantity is 5950.43 A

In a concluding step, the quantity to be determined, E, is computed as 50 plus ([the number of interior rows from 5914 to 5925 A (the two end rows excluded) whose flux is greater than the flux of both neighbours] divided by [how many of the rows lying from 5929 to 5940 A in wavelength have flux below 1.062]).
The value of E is 50.5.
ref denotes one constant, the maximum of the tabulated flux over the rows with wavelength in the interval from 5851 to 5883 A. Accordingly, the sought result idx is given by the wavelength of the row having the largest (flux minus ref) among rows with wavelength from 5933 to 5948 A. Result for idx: 5936.74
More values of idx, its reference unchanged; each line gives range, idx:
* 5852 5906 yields 5863.38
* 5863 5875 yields 5863.38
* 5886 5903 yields 5902.67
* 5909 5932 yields 5929.91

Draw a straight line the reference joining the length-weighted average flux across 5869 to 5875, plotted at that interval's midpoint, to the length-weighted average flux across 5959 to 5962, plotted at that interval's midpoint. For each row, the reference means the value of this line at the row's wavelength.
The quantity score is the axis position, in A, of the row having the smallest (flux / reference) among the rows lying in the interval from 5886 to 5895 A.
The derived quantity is 5890.45 A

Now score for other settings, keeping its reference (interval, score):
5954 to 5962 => 5955.91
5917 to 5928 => 5924.45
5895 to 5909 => 5895.88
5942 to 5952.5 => 5950.43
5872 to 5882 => 5876.90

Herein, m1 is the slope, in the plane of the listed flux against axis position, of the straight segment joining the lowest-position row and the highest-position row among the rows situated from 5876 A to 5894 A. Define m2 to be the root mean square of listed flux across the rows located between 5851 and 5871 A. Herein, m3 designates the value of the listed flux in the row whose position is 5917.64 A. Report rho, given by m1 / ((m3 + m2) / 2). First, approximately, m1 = -0.012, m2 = 1.15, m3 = 1.09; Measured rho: -0.011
